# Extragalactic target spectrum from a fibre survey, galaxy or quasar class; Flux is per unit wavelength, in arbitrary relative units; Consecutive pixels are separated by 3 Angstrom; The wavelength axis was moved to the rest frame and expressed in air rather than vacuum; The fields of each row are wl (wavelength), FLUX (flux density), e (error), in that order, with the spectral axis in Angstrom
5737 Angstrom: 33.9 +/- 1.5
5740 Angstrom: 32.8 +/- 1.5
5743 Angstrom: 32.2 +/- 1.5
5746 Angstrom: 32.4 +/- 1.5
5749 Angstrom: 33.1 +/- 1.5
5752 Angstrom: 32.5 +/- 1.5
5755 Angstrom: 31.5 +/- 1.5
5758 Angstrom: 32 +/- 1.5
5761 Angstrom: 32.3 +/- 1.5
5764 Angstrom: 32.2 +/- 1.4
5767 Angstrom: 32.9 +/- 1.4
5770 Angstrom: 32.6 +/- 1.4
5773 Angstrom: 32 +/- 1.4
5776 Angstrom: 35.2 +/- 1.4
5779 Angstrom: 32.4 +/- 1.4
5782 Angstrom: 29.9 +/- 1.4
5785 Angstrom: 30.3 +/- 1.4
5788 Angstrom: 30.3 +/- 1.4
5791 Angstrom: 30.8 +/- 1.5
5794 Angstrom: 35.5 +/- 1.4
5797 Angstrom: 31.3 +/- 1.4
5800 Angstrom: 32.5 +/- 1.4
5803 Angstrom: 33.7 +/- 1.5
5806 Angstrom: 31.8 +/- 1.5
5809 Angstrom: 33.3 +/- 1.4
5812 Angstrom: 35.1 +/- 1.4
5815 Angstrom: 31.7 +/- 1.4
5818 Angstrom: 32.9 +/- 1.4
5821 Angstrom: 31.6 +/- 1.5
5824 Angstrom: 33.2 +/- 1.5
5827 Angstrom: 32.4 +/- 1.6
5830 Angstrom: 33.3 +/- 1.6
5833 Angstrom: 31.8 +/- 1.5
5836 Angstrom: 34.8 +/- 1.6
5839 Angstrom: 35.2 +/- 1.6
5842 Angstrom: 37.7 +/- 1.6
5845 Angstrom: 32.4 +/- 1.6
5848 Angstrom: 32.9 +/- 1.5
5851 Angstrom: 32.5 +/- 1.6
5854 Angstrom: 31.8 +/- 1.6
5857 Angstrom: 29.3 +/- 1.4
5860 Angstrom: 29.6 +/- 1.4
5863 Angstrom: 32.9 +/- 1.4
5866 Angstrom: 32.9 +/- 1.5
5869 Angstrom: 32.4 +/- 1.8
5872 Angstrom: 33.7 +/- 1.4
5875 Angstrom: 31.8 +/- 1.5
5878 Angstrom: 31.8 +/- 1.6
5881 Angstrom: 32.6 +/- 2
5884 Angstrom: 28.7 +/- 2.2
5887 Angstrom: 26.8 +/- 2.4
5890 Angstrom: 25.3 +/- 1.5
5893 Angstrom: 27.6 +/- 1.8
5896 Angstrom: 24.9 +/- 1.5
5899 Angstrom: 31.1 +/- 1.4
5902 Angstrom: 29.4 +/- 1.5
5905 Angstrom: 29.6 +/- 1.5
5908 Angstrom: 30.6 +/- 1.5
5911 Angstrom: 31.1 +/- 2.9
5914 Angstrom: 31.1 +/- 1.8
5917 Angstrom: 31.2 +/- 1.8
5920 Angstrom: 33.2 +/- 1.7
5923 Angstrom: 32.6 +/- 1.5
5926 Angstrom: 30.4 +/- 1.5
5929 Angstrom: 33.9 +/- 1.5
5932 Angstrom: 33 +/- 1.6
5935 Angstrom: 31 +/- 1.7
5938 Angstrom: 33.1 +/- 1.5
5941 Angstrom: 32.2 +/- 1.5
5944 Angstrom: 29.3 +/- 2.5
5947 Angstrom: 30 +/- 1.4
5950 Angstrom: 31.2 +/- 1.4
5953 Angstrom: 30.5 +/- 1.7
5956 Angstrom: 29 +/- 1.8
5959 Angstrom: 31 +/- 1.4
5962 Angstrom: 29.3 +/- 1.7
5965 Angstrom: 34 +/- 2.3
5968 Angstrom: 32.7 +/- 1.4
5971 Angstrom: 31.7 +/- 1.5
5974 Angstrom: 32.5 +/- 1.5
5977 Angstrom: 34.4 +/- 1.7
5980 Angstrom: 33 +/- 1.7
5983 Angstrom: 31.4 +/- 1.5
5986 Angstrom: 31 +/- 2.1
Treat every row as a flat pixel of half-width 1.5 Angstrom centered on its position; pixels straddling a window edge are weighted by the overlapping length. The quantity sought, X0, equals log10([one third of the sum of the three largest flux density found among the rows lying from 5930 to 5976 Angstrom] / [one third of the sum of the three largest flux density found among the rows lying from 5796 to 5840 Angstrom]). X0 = -0.021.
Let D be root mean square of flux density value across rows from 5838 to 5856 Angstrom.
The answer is 33.8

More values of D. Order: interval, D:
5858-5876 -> 32.2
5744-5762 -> 32.3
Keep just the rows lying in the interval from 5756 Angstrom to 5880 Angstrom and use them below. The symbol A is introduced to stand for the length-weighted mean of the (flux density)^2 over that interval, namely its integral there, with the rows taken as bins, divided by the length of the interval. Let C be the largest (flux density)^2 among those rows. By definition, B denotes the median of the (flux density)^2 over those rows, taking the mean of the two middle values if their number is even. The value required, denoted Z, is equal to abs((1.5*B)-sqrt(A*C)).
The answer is 346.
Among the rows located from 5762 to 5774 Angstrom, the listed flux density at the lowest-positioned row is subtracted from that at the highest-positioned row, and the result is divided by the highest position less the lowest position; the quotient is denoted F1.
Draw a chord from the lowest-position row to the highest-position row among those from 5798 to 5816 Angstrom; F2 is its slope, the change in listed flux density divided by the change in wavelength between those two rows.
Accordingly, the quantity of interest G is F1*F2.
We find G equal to 0.001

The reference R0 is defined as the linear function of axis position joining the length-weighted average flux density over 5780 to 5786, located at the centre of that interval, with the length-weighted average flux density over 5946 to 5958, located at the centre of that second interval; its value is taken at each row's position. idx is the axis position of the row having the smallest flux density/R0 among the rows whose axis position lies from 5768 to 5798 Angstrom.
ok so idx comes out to 5782 Angstrom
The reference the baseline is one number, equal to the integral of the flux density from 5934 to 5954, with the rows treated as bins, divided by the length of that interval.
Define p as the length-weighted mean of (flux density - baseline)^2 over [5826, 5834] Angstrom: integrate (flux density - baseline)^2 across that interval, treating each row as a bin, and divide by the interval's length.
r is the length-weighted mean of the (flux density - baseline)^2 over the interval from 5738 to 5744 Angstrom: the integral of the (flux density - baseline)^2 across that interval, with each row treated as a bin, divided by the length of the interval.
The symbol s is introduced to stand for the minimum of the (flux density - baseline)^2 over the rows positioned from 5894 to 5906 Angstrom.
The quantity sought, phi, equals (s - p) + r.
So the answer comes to 0.1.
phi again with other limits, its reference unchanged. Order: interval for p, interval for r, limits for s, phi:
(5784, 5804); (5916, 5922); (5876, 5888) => -1.3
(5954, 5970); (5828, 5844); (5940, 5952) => 11.8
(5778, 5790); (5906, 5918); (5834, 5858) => -0.3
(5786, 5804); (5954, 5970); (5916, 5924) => -1.2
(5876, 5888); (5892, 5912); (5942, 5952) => 2.0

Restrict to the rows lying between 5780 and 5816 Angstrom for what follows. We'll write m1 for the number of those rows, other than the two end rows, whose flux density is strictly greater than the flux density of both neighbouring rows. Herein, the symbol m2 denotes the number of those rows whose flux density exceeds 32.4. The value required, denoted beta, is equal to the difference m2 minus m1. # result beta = 2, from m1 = 3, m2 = 5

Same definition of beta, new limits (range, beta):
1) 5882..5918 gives -2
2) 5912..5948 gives 2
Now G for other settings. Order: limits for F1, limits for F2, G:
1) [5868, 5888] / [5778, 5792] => 0.041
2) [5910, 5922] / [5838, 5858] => -0.076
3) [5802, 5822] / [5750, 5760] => 0.010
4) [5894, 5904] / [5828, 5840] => 0.158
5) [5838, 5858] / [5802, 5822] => 0.038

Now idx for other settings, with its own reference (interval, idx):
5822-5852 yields 5833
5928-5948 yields 5944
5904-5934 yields 5905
